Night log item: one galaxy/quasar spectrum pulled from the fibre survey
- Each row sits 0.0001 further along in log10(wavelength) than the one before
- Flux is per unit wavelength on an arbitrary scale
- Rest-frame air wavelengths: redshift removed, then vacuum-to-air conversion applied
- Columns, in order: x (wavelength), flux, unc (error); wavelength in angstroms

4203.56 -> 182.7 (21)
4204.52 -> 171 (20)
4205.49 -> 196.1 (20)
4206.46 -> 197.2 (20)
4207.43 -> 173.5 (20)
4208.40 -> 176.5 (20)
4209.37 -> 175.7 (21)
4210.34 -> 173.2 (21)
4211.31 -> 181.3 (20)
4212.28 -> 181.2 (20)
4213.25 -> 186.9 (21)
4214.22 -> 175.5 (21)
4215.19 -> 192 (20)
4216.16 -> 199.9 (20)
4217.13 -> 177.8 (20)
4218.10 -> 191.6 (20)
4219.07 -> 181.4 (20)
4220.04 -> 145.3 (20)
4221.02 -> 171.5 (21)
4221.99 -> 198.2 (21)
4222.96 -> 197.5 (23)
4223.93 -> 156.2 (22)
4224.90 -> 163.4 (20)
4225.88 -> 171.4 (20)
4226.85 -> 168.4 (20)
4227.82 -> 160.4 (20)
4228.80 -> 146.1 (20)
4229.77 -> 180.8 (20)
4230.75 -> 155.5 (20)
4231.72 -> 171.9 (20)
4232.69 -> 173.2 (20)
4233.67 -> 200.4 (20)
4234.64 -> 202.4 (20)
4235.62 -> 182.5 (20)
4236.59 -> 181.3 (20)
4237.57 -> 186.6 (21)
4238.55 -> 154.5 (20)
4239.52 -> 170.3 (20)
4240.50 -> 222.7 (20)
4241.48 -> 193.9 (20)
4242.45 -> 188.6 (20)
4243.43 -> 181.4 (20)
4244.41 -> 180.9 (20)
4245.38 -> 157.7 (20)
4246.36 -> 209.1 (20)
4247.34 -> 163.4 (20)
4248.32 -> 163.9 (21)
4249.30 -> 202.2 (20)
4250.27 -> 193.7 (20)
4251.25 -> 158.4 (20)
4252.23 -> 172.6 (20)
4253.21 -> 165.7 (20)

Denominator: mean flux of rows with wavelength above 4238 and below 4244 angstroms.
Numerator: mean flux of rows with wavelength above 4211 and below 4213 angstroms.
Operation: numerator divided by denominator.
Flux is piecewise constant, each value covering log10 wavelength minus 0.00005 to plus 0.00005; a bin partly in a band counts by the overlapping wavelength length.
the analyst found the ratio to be 0.98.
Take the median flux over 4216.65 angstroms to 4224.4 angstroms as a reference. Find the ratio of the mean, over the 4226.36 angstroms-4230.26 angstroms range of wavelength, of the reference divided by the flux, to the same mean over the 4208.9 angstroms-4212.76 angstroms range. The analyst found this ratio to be 1.09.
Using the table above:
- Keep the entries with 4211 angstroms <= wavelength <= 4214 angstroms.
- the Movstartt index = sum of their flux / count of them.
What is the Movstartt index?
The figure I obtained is 183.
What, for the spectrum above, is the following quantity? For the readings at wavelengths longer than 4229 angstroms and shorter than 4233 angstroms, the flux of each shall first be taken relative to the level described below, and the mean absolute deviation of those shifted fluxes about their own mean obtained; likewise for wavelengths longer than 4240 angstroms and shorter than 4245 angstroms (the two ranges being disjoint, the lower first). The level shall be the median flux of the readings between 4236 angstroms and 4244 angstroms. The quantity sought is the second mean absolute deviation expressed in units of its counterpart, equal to 1.6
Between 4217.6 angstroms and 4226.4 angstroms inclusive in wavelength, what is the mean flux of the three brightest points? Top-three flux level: 196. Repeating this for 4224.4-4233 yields 175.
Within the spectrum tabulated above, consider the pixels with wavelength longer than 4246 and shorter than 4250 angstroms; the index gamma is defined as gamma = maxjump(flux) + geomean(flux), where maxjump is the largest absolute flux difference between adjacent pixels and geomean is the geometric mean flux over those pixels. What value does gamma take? 229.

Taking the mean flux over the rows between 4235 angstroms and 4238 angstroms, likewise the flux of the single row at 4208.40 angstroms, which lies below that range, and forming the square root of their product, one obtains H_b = 180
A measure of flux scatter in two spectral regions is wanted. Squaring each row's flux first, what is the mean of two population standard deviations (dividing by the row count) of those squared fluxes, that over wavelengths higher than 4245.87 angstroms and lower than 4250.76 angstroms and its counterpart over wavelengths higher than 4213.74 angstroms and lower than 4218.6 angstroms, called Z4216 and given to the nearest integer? 5281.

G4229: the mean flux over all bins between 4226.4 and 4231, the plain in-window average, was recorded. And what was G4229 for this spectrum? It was 162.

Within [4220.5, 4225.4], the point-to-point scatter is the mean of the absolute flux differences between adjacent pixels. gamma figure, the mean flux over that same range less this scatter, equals 158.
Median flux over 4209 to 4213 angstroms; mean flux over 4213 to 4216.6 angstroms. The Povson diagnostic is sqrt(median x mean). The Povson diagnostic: 183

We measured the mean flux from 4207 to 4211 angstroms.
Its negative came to -175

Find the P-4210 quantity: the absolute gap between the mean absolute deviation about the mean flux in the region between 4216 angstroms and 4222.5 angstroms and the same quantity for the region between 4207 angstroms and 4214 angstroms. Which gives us 9.6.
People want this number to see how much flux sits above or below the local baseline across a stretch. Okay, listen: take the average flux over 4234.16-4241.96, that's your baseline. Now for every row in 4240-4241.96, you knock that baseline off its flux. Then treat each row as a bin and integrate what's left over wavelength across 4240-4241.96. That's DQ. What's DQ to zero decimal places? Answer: 42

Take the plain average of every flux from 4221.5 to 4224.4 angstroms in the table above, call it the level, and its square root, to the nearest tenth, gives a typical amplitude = 13.6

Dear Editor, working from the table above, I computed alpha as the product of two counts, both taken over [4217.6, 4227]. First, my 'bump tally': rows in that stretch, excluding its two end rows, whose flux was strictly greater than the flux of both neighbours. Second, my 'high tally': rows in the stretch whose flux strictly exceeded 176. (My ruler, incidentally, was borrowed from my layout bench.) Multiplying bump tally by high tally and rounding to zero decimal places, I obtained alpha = 8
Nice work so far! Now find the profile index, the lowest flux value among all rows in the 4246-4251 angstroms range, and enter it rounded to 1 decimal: 163.4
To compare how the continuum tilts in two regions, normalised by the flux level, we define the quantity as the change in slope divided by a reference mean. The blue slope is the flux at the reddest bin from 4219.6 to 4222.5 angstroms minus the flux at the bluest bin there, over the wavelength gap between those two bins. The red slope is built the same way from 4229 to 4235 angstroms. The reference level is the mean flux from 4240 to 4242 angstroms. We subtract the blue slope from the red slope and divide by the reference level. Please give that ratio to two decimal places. -0.11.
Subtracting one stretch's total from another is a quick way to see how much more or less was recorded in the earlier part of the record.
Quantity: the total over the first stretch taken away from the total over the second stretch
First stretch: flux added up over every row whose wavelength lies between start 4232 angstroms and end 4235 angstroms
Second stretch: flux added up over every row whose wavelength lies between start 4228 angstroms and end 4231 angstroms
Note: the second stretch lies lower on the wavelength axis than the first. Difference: -94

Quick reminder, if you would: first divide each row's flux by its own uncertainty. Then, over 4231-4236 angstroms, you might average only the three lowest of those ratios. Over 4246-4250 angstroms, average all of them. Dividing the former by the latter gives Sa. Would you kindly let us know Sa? 0.963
